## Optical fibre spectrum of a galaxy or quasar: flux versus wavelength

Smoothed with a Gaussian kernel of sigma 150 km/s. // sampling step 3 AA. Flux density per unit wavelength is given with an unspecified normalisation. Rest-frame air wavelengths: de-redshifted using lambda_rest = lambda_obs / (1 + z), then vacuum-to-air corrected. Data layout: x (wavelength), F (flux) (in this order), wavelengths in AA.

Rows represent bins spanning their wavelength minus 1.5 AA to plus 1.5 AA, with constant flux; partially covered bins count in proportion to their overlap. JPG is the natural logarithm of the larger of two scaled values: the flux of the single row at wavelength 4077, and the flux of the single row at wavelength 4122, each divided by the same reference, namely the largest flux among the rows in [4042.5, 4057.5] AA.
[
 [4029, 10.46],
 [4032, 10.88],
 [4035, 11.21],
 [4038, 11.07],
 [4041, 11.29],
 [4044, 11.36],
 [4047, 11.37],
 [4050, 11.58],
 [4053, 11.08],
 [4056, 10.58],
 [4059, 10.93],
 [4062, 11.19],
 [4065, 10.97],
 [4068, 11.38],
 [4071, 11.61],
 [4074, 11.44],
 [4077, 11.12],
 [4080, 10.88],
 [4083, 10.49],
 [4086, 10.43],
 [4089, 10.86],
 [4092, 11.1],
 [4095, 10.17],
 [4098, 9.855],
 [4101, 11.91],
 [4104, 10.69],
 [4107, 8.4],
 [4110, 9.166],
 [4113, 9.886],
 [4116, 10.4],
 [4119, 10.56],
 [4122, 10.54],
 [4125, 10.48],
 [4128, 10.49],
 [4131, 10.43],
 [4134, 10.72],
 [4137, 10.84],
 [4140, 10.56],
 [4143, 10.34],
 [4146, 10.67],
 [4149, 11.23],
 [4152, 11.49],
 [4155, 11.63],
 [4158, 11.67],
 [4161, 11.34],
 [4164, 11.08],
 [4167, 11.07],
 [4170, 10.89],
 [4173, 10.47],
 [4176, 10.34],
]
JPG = -0.041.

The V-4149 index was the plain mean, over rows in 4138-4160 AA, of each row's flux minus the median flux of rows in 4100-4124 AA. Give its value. 0.61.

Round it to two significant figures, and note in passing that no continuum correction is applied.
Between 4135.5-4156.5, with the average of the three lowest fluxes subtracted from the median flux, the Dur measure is 0.32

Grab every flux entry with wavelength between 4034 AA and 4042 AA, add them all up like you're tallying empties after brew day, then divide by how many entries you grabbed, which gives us 11.2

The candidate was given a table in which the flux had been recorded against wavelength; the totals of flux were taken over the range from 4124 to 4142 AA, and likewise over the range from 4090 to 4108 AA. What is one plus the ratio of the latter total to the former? 1.98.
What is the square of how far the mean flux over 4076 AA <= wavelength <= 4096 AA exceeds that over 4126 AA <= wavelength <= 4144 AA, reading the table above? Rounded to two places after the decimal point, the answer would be 0.02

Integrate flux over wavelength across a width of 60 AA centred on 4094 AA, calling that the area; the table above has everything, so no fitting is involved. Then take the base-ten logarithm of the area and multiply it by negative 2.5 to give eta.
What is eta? -7.0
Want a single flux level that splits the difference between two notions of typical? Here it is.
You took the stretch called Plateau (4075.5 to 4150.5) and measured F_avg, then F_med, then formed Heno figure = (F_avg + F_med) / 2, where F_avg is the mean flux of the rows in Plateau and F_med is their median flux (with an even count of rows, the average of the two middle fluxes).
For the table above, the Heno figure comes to 10.5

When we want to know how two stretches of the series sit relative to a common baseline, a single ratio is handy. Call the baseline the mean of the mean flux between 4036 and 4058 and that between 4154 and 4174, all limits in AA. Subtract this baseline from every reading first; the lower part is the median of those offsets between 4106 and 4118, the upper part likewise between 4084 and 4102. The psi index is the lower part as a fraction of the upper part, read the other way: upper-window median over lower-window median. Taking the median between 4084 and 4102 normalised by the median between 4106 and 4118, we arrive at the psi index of 0.32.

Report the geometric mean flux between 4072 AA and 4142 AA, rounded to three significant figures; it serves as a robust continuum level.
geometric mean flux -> 10.5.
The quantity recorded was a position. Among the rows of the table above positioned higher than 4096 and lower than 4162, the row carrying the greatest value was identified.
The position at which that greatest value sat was 4101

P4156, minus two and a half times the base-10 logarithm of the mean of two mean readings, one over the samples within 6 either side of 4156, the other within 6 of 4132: -2.61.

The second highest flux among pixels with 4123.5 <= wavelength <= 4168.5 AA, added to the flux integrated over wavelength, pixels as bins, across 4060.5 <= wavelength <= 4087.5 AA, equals 310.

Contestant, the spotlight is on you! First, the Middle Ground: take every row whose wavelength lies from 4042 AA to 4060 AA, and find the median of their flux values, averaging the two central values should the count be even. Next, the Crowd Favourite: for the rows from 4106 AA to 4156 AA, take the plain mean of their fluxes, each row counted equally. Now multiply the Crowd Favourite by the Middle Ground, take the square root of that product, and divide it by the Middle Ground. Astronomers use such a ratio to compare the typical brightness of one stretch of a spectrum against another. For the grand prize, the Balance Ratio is 0.97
